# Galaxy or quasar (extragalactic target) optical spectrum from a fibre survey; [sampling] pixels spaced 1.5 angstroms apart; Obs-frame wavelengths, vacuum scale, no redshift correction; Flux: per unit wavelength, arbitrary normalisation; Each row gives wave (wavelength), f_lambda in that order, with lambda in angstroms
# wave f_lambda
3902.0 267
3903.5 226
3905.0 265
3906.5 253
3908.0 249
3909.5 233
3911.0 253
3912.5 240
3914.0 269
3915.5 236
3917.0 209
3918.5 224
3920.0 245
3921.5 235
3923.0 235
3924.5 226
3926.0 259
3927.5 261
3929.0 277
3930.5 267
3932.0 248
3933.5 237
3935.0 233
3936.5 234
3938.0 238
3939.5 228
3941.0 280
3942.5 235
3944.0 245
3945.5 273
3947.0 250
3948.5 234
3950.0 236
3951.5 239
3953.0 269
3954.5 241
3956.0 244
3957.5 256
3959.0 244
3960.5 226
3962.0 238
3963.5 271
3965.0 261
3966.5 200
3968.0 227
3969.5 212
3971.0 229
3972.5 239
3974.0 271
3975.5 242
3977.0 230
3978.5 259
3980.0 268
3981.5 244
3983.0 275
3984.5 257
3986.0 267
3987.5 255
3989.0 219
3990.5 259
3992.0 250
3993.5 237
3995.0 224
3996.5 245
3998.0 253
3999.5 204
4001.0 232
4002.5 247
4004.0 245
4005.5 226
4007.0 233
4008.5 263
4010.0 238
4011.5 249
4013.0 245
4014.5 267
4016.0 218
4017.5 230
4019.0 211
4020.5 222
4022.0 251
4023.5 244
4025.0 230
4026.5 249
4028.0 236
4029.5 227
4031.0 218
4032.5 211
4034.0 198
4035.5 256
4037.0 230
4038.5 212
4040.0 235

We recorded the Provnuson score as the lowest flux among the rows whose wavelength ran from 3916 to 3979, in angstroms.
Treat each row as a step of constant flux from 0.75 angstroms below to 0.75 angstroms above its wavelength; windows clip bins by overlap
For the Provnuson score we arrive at 200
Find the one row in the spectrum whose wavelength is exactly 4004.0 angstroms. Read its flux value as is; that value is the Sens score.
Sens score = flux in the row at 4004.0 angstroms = 245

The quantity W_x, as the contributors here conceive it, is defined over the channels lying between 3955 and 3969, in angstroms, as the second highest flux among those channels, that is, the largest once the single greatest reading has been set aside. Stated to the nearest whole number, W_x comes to 261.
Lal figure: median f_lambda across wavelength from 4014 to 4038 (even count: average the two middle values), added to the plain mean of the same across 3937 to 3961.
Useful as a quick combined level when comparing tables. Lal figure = 476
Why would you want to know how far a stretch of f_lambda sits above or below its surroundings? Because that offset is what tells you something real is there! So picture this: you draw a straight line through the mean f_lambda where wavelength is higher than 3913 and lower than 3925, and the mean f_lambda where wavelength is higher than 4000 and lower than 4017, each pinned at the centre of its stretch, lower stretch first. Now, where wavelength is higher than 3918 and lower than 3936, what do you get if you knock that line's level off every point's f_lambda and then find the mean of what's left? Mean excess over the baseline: 10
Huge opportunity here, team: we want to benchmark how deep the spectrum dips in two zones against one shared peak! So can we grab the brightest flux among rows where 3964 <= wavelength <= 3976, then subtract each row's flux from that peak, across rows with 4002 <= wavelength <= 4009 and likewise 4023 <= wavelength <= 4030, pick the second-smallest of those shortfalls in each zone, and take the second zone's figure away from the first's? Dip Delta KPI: -3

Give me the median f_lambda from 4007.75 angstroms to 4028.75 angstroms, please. 241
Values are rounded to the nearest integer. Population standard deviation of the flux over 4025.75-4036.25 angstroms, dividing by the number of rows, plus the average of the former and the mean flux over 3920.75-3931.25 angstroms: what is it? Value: 155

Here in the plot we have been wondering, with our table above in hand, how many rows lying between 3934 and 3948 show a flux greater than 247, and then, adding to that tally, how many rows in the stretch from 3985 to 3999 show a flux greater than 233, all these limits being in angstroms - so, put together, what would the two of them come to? 10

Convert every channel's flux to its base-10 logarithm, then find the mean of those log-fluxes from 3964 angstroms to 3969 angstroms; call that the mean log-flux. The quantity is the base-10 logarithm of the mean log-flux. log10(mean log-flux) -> 0.373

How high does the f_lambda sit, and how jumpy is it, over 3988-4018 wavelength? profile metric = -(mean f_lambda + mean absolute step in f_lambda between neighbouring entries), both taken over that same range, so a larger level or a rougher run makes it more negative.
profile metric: -259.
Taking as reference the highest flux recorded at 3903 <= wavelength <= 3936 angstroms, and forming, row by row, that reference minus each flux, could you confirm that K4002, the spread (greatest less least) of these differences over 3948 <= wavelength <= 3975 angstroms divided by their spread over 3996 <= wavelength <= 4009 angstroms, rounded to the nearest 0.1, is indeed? 1.2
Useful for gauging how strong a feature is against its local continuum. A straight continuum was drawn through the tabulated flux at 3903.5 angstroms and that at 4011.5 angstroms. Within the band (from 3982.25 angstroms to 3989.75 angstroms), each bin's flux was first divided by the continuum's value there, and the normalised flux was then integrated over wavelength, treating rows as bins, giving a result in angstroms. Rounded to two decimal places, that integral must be 7.84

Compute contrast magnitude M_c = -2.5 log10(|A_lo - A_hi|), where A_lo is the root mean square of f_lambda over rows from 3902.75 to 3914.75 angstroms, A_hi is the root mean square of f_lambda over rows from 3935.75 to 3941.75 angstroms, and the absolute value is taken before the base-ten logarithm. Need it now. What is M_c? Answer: -1.2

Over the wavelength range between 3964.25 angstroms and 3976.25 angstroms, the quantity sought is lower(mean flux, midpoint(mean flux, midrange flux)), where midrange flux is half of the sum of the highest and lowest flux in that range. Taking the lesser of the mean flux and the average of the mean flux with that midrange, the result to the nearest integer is 235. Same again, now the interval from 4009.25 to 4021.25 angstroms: 235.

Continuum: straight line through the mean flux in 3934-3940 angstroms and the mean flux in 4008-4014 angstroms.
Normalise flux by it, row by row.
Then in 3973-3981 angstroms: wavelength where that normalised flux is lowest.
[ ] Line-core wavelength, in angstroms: 3977.0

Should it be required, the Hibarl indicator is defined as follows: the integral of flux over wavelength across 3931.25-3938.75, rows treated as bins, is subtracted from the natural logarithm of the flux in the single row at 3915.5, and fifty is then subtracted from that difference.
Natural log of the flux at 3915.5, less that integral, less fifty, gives -1830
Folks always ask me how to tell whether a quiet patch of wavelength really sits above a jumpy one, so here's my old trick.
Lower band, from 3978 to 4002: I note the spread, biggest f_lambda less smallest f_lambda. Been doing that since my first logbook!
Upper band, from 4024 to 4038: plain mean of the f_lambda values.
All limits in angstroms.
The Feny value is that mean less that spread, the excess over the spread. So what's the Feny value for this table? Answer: 157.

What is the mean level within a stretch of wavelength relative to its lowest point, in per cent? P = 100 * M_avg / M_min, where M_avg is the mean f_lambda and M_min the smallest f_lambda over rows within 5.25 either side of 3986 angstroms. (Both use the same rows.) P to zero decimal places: 116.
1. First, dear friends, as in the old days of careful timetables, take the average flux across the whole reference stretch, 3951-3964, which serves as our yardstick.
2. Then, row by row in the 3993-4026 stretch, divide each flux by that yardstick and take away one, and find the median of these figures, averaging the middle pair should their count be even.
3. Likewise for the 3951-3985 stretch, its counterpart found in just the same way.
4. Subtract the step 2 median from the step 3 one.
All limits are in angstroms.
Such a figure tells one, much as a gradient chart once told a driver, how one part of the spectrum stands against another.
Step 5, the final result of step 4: 0.03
